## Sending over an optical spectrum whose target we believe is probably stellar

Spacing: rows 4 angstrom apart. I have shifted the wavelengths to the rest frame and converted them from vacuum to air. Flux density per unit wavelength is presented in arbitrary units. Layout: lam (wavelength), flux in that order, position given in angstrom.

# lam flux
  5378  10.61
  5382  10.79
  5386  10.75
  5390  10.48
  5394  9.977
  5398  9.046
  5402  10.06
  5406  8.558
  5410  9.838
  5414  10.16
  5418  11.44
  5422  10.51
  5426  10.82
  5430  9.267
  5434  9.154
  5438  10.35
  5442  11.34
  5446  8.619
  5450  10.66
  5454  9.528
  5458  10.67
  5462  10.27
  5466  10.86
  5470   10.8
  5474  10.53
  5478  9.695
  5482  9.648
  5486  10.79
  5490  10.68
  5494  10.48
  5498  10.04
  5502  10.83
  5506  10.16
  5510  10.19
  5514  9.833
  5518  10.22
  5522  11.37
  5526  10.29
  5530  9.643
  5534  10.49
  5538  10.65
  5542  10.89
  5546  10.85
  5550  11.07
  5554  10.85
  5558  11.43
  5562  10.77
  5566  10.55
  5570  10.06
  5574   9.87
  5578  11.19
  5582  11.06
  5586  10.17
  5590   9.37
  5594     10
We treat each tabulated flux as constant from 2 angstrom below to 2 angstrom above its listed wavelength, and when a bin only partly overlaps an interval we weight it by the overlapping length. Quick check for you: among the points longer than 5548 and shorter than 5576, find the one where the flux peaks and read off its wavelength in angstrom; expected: 5558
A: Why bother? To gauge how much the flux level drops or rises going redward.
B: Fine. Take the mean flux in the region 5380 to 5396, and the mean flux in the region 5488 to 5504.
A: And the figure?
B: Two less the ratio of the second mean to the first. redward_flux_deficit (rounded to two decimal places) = 1.00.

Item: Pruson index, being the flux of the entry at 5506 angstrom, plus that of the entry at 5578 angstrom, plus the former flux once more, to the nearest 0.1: 31.5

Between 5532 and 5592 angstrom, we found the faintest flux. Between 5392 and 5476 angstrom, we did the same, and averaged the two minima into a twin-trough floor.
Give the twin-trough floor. 8.96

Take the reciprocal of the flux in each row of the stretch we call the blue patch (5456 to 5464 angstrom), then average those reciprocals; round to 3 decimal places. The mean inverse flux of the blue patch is 0.096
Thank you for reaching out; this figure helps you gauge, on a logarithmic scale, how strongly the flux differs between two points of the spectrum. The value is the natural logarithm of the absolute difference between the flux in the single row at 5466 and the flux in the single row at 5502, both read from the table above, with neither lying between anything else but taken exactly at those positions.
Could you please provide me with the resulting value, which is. -3.5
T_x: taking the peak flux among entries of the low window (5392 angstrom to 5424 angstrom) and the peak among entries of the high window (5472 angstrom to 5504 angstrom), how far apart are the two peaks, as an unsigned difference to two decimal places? 0.61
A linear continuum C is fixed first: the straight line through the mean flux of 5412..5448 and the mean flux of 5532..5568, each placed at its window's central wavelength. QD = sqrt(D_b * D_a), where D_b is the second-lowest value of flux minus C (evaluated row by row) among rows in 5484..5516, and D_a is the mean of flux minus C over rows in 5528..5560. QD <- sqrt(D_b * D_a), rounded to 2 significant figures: 0.19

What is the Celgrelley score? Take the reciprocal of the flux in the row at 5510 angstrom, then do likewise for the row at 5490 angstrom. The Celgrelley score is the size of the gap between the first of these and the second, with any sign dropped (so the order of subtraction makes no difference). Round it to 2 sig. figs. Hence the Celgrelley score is 0.0045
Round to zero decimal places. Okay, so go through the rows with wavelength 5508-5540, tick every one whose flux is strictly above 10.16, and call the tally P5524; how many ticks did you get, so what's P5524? 6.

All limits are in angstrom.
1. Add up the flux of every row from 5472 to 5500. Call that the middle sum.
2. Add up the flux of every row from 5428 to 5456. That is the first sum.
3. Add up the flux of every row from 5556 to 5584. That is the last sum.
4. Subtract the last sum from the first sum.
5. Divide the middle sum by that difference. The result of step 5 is -12.0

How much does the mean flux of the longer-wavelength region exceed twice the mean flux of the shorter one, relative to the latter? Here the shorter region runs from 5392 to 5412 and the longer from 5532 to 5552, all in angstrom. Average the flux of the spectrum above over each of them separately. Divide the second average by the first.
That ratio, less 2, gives -0.86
